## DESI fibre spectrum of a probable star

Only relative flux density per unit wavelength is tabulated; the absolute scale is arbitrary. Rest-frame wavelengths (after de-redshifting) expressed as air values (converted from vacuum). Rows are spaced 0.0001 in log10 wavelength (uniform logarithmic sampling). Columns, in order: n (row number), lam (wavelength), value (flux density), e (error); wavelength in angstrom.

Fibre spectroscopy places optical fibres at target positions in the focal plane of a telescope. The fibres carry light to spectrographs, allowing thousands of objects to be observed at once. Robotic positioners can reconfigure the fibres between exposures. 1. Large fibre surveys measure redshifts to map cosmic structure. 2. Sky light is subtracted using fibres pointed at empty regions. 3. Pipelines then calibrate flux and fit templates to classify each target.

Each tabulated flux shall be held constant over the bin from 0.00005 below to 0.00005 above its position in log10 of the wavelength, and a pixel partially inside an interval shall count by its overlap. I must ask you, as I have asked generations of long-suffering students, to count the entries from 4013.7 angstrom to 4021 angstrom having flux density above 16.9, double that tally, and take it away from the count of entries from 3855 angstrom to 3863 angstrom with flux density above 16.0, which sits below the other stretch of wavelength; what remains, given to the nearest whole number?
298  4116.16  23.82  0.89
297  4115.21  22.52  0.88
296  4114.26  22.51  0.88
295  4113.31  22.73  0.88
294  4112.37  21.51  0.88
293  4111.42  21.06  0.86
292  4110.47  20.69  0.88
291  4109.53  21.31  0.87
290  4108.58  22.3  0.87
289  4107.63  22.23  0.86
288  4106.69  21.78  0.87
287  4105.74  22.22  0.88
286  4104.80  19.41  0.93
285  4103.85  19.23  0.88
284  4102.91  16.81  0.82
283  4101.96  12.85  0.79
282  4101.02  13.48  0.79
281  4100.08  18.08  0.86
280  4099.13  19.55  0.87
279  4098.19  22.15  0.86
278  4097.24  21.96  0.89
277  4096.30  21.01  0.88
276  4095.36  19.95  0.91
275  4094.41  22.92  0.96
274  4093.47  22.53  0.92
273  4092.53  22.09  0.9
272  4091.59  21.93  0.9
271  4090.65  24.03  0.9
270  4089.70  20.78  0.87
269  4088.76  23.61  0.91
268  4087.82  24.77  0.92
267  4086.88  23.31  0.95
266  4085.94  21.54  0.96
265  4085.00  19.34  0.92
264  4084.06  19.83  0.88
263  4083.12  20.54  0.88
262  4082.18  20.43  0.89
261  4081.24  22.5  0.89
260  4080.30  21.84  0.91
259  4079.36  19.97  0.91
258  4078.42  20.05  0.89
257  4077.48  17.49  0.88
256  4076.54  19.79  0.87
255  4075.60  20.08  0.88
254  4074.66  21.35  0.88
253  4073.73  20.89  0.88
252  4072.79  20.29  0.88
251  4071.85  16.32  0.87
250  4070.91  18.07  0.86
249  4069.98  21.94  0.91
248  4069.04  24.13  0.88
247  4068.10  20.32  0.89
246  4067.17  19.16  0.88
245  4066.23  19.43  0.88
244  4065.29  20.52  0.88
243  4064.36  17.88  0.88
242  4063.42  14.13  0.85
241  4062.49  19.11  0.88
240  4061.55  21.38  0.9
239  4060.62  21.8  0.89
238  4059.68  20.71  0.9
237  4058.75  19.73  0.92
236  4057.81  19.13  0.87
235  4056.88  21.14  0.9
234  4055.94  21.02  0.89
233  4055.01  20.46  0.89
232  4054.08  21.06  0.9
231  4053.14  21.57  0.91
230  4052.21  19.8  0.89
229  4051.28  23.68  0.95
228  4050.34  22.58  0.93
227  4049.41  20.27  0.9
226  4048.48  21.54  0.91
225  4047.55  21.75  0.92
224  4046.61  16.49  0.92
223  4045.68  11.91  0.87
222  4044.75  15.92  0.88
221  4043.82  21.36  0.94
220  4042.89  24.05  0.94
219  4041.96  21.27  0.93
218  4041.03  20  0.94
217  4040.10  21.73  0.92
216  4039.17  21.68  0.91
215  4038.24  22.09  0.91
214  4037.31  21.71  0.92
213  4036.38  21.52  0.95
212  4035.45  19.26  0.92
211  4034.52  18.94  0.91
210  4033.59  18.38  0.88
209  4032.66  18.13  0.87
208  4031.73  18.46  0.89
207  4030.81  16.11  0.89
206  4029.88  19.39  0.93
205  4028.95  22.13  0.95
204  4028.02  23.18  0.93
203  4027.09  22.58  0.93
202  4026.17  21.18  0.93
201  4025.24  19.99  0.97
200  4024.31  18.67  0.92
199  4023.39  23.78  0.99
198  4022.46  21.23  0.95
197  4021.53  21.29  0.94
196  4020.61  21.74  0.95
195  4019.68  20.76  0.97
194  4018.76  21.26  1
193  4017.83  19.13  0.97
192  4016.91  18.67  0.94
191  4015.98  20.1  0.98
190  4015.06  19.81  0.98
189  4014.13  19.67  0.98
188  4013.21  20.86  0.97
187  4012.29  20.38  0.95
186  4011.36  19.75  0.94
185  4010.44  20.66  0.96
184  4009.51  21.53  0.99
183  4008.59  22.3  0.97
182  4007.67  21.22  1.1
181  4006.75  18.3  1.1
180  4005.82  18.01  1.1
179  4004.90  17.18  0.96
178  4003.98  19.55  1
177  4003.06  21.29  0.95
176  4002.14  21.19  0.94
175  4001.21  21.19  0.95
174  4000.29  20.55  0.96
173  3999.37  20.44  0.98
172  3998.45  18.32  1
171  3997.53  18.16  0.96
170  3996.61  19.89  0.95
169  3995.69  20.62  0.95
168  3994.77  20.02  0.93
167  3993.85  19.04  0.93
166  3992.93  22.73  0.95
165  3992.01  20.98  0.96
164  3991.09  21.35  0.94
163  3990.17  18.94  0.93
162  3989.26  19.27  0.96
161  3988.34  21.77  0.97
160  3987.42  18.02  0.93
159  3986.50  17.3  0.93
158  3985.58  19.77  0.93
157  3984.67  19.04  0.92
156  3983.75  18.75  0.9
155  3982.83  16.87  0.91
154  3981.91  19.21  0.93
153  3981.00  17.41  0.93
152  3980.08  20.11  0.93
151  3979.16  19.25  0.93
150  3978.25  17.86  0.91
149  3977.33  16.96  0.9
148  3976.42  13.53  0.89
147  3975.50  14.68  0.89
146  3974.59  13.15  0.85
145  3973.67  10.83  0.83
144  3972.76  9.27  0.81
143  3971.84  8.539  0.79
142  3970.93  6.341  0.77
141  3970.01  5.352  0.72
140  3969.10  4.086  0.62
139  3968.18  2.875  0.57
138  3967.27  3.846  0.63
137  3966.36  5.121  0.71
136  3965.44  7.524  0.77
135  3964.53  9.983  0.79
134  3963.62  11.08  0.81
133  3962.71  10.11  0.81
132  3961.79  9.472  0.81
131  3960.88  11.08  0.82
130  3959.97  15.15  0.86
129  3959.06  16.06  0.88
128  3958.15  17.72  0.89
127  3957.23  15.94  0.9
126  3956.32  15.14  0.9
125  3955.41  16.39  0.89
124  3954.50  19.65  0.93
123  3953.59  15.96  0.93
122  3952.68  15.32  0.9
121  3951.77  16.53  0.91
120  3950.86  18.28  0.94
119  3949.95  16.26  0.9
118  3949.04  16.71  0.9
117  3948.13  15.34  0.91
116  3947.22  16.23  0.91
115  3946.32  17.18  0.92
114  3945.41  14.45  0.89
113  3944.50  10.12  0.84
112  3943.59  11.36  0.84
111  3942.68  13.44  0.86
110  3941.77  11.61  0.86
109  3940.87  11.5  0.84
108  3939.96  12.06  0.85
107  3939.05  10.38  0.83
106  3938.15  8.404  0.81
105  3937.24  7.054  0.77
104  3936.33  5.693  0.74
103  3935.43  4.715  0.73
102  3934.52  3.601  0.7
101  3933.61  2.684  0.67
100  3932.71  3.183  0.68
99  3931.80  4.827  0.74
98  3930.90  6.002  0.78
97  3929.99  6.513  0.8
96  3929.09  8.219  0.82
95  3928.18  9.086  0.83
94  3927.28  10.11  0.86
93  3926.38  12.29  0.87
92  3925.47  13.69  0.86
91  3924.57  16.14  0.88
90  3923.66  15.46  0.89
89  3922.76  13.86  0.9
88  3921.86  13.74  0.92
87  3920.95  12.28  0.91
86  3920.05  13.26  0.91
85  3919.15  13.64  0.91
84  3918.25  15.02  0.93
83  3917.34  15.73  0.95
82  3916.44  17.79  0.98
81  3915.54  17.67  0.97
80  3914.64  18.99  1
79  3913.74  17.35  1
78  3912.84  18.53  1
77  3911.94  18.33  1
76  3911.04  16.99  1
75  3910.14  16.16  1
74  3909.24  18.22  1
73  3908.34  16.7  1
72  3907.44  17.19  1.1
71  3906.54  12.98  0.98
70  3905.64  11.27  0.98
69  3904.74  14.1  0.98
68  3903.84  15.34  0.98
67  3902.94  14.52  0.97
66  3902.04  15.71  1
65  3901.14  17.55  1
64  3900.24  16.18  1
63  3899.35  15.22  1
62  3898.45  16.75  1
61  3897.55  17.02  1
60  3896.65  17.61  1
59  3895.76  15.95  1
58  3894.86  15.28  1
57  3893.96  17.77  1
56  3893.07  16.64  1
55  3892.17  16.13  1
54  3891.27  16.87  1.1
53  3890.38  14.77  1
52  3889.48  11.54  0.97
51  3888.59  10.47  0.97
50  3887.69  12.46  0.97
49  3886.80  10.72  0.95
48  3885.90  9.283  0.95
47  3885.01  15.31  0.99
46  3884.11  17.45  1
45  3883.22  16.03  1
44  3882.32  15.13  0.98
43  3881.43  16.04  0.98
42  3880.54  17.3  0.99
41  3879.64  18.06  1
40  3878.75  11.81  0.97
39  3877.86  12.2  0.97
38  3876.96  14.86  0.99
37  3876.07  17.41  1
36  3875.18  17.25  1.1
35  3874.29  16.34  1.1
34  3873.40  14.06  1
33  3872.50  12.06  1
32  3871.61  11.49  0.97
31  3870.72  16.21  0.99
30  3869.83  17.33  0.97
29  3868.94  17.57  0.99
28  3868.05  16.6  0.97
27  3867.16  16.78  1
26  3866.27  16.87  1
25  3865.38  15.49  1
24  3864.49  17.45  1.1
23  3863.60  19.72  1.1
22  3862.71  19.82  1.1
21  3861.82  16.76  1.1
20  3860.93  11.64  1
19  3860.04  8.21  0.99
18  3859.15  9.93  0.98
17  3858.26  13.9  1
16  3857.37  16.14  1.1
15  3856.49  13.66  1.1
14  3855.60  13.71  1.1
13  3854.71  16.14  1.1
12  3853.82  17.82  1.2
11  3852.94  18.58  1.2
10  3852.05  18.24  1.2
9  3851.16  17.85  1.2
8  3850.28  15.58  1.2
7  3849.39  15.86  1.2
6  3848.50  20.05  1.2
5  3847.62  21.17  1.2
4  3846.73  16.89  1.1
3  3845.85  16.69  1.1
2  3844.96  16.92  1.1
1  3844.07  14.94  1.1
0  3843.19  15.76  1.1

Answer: -13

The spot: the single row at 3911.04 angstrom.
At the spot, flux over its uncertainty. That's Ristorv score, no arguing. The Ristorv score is 17.0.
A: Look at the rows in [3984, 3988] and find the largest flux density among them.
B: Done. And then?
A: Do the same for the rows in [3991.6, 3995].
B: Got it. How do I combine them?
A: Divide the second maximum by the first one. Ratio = 1.1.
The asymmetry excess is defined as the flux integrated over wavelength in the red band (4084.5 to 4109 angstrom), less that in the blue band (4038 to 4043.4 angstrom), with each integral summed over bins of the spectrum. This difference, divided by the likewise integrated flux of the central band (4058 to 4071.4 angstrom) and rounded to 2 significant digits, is 1.5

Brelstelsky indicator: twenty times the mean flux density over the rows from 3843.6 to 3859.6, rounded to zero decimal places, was 327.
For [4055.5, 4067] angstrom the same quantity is 393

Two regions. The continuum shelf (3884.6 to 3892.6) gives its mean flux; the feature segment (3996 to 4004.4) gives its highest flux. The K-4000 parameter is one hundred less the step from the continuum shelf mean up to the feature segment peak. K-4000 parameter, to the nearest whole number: 92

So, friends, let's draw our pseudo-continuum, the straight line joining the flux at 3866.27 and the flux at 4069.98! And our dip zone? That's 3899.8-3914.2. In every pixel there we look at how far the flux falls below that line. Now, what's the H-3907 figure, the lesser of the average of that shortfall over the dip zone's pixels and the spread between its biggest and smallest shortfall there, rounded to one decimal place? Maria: 1.8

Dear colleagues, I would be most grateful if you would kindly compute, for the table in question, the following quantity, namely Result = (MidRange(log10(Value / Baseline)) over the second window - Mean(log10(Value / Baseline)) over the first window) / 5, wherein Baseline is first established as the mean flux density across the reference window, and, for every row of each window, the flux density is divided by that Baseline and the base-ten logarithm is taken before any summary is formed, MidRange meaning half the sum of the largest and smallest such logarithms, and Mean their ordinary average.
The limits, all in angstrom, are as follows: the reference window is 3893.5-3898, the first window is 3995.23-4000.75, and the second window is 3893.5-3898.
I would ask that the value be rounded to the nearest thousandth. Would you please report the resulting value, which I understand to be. -0.015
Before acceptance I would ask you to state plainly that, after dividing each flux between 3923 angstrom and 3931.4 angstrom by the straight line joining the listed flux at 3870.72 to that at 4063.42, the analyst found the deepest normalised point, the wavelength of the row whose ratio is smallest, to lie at 3930.90 angstrom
